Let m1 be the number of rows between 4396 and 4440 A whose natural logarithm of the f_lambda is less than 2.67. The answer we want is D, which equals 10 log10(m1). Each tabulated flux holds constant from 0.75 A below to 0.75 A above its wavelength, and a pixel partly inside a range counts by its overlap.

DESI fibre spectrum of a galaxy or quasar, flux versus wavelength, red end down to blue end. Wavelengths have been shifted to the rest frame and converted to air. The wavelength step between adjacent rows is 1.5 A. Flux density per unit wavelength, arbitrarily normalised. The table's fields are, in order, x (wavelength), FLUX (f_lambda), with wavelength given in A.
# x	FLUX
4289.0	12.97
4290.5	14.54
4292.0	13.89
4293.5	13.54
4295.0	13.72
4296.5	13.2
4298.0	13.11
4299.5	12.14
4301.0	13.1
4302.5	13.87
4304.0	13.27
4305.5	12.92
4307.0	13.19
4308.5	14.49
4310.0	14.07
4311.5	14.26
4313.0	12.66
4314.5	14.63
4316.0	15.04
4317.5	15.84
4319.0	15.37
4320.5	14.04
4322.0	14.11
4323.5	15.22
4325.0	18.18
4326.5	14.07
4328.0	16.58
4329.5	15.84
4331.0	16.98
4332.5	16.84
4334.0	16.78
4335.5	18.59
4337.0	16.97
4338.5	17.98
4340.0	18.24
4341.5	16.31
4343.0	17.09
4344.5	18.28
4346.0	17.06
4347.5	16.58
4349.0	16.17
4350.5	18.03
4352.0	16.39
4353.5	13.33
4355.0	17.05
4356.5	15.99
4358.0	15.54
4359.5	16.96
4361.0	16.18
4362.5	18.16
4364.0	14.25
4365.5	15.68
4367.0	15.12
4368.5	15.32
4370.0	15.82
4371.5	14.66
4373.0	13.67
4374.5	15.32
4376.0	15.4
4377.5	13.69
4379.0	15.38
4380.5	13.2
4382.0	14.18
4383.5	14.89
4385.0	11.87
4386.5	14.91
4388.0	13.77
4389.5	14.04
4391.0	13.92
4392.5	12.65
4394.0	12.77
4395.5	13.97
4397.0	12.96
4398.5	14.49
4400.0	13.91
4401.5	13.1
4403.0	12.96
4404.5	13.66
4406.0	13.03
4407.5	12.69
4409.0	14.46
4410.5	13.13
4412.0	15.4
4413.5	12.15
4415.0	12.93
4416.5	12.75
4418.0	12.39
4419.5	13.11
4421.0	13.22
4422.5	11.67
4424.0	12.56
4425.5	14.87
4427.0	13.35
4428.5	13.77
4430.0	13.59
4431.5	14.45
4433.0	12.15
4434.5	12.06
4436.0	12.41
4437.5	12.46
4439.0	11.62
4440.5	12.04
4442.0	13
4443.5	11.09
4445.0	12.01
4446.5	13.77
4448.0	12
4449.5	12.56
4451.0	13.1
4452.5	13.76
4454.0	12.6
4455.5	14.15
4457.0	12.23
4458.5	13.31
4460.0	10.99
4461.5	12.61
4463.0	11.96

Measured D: 14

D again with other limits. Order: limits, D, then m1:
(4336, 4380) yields 6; 4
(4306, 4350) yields 8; 7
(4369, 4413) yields 13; 19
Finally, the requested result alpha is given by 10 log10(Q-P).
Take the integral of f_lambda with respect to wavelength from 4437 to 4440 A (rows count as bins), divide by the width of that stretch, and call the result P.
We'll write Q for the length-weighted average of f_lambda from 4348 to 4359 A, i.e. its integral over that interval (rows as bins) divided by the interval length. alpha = 6.1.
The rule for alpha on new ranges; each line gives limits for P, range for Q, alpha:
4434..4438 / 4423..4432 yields 1.4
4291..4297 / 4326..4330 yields 2.8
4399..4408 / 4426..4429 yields -4.2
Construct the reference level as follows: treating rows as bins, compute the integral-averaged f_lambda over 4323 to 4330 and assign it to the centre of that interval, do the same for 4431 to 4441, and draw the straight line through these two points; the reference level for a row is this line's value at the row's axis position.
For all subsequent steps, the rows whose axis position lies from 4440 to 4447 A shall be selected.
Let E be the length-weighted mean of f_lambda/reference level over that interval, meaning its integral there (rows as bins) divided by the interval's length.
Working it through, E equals 1.01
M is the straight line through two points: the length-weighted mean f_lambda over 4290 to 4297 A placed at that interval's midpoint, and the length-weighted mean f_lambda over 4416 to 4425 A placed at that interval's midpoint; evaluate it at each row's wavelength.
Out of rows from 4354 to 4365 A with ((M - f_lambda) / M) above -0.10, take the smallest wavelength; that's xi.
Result 4364.0 A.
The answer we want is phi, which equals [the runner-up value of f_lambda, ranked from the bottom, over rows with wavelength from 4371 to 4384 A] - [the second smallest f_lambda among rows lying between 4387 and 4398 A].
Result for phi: 0.9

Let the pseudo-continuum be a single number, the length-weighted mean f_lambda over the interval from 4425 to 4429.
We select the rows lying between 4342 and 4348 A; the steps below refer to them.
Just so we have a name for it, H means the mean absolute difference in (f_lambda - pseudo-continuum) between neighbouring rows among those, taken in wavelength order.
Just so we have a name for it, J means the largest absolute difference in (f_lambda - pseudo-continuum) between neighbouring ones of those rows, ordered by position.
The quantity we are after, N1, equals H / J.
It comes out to 0.79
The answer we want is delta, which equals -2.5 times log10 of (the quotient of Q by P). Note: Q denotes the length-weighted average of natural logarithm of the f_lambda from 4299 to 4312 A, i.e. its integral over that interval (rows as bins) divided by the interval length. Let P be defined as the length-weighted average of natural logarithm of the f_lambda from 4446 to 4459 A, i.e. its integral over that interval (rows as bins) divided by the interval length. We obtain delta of -0.01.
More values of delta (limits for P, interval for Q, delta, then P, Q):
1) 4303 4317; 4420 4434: 0.02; 2.63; 2.58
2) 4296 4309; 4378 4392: -0.02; 2.58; 2.64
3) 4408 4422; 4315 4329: -0.06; 2.58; 2.73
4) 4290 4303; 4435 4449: 0.04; 2.60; 2.51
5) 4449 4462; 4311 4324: -0.05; 2.55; 2.68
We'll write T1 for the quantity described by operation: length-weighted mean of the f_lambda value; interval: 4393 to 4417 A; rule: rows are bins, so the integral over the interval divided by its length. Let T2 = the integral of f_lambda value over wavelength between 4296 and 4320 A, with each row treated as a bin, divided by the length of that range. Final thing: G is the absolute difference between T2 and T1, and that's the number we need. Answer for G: 0.4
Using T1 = 13.4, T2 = 13.8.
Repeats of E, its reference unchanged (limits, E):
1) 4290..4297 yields 0.81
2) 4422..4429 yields 1.04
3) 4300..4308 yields 0.79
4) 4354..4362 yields 1.09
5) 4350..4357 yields 1.06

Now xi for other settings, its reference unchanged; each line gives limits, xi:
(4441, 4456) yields 4442.0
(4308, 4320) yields 4308.5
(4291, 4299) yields 4292.0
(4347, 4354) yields 4353.5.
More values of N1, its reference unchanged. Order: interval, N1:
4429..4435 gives 0.47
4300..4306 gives 0.74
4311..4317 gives 0.67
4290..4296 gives 0.61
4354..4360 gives 0.69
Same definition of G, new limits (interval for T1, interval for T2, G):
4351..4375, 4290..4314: 2.1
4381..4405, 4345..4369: 2.5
